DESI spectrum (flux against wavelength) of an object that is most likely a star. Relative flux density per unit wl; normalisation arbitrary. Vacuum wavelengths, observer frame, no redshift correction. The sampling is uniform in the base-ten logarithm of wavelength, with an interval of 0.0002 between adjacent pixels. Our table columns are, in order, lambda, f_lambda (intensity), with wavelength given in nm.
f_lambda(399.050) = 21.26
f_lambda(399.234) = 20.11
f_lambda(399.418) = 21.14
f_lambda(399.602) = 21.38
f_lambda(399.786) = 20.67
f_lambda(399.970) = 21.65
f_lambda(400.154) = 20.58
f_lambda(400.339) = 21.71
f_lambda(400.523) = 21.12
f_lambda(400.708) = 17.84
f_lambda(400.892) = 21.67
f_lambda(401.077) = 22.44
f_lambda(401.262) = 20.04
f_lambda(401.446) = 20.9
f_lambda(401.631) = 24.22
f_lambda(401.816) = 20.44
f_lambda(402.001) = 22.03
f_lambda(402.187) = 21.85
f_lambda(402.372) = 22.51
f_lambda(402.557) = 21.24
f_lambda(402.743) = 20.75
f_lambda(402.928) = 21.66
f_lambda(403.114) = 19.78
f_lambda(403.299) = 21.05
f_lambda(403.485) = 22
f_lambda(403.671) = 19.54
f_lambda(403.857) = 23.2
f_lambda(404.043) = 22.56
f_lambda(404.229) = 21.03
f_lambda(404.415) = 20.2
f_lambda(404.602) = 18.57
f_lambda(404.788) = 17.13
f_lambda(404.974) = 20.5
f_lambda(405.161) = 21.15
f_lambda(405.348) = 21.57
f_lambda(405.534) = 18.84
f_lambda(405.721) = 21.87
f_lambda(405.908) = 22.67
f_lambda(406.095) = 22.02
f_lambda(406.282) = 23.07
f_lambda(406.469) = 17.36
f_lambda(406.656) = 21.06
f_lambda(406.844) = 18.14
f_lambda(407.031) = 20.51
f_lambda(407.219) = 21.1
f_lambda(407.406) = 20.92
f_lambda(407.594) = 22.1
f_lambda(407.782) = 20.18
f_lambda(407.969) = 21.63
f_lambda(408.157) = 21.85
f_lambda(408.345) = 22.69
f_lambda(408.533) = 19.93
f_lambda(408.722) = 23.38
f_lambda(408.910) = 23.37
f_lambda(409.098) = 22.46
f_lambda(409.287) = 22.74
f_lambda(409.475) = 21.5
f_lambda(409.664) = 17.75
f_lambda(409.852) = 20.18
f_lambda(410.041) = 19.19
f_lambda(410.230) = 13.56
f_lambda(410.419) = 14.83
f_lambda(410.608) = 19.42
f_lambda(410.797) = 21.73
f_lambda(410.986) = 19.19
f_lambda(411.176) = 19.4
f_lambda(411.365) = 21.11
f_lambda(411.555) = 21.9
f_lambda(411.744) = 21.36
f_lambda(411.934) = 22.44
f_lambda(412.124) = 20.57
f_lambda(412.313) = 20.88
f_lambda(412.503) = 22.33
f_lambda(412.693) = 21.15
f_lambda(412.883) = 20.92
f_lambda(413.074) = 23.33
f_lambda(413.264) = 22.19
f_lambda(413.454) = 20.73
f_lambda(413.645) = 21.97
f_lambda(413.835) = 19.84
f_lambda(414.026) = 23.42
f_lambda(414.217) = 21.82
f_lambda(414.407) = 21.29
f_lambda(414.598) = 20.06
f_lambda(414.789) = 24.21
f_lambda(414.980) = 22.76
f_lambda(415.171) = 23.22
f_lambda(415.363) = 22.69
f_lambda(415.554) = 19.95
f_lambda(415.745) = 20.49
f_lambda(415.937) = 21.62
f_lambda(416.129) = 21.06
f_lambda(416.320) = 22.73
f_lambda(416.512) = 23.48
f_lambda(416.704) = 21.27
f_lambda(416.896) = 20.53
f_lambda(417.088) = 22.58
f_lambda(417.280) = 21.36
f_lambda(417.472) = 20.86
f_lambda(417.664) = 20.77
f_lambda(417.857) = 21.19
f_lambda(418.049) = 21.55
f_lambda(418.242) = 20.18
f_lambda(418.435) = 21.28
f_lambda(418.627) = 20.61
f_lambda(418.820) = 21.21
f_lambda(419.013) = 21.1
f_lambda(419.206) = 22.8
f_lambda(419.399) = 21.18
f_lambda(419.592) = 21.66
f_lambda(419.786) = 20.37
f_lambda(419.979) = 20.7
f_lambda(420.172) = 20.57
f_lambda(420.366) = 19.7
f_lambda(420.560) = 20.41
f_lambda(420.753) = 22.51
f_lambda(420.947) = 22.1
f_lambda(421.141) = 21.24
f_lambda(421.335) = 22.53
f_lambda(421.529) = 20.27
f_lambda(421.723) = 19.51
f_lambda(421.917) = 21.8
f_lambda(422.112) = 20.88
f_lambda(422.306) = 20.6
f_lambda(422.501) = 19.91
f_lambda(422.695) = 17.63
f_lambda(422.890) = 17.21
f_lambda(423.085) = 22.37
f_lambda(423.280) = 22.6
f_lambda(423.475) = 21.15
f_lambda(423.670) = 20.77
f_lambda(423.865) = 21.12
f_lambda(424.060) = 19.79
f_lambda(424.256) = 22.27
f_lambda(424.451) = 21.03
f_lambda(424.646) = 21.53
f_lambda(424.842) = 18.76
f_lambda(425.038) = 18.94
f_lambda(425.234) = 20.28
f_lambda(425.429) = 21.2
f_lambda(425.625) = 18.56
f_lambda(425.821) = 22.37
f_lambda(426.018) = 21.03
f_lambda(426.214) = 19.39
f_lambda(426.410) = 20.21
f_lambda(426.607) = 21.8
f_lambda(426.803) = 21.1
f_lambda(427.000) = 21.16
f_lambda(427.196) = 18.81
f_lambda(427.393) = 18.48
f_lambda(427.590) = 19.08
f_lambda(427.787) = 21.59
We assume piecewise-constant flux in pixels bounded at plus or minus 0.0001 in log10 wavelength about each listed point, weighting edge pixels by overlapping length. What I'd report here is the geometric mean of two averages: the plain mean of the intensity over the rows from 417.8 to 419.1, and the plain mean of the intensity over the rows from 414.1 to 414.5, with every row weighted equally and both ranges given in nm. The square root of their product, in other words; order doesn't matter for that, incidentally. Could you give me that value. 21.3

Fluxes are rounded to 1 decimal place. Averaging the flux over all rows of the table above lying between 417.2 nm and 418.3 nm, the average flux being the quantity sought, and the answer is 21.0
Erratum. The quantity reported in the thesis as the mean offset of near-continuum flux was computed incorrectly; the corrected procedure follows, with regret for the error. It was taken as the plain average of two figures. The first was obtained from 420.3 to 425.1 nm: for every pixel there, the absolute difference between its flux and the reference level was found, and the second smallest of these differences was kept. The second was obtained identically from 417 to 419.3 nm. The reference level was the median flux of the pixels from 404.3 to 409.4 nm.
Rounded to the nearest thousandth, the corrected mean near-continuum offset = 0.040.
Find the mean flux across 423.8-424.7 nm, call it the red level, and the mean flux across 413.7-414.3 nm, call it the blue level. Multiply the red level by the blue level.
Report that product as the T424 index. 459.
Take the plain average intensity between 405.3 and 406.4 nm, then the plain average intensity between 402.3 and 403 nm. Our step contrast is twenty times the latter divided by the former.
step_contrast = 19.9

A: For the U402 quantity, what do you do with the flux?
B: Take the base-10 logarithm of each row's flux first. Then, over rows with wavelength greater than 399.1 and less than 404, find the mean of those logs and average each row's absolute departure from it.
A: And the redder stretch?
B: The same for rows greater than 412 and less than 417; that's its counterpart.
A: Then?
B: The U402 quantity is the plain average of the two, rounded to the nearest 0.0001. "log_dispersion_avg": 0.0198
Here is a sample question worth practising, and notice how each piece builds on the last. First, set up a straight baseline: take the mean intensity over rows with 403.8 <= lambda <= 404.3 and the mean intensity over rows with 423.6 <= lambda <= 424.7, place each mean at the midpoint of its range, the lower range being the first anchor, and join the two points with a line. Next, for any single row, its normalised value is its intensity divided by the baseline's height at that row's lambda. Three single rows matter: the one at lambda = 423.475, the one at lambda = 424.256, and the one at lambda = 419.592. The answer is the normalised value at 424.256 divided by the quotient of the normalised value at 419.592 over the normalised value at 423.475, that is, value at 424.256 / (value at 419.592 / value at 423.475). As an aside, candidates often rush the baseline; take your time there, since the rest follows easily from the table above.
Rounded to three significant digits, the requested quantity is 1.04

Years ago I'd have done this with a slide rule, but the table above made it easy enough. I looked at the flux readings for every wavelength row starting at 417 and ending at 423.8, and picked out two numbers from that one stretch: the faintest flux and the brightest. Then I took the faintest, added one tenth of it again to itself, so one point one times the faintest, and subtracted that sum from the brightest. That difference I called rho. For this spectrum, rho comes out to 3.9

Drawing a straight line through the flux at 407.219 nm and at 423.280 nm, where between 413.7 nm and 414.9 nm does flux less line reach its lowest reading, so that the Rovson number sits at 413.835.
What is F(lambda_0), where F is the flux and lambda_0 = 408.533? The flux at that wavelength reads 19.93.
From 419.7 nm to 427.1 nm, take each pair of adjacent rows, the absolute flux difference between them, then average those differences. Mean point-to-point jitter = 1.3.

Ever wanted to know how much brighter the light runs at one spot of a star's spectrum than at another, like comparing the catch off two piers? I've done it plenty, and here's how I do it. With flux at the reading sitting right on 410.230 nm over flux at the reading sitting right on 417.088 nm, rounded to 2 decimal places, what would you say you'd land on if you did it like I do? 0.60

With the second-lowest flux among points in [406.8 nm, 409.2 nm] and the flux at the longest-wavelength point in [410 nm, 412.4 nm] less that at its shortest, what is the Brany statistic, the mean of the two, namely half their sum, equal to 10.8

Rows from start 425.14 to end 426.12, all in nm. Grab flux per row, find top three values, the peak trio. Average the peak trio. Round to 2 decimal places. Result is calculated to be 21.53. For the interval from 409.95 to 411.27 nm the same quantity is 20.18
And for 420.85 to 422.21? 22.14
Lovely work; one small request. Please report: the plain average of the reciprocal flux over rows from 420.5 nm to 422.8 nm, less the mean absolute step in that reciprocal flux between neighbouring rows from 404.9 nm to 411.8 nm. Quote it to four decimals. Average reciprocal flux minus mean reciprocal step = 0.0435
